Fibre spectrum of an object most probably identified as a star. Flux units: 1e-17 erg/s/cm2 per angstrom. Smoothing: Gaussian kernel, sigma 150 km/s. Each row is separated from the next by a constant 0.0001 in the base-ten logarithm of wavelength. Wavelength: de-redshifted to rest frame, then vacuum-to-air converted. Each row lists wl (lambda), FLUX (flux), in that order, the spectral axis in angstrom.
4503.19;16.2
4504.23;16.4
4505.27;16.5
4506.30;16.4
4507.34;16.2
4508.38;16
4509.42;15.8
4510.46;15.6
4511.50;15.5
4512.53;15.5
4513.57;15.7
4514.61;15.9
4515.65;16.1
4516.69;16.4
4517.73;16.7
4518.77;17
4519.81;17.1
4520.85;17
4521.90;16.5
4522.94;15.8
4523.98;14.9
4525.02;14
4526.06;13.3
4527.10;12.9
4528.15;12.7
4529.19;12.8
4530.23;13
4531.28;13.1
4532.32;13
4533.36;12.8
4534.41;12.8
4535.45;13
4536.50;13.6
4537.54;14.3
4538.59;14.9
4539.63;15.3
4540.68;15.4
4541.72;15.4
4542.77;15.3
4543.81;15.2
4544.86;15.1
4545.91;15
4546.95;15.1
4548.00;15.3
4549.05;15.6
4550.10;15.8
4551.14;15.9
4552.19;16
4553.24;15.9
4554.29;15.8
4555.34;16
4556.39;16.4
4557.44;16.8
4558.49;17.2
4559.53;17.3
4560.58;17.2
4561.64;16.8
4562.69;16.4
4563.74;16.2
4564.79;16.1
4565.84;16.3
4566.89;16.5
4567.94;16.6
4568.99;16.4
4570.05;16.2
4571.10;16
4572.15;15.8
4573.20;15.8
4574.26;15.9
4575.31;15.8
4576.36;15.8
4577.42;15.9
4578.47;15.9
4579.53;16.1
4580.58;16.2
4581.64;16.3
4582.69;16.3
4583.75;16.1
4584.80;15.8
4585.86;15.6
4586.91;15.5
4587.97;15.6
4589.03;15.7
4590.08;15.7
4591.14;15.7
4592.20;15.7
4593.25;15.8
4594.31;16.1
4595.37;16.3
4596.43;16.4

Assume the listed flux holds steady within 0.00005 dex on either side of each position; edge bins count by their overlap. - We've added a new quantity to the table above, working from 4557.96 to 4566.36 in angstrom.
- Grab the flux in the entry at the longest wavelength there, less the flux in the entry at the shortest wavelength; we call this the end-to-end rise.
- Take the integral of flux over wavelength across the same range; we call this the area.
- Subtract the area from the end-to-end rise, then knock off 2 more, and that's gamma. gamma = -143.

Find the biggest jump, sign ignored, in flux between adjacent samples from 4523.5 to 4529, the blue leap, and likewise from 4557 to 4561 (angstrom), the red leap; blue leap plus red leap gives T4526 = 1.3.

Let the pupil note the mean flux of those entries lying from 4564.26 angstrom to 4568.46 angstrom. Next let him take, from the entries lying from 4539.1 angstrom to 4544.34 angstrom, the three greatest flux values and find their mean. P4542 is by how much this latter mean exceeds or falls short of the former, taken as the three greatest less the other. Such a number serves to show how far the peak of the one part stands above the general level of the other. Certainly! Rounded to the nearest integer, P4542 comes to -1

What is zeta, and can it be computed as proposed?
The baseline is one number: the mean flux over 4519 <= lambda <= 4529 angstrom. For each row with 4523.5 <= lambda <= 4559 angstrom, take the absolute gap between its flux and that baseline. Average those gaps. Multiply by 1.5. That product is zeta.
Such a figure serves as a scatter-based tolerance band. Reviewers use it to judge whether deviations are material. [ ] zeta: 1.67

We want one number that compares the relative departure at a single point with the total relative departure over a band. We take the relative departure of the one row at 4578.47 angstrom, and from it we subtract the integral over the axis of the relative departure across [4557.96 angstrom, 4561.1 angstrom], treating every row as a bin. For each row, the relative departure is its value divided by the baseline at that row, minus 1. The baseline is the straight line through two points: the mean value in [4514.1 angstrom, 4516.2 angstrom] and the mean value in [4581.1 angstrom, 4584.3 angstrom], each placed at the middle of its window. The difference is -0.23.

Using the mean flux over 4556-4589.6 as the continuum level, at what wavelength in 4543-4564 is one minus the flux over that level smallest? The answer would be 4559.53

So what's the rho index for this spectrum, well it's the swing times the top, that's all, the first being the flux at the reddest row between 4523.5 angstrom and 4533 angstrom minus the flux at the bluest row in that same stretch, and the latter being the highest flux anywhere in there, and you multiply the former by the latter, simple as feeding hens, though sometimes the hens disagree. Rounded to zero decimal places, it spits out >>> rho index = -28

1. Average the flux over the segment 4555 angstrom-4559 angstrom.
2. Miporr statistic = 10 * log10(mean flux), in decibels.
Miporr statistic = 12.2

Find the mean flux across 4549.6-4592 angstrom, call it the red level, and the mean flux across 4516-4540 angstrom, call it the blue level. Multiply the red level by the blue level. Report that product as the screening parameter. 234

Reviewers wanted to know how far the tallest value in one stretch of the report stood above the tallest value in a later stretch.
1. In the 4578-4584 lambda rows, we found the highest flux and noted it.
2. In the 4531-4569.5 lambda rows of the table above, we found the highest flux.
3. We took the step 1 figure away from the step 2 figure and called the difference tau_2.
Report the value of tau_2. 1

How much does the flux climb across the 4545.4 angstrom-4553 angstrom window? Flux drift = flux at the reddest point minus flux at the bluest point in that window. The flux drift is 1.0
